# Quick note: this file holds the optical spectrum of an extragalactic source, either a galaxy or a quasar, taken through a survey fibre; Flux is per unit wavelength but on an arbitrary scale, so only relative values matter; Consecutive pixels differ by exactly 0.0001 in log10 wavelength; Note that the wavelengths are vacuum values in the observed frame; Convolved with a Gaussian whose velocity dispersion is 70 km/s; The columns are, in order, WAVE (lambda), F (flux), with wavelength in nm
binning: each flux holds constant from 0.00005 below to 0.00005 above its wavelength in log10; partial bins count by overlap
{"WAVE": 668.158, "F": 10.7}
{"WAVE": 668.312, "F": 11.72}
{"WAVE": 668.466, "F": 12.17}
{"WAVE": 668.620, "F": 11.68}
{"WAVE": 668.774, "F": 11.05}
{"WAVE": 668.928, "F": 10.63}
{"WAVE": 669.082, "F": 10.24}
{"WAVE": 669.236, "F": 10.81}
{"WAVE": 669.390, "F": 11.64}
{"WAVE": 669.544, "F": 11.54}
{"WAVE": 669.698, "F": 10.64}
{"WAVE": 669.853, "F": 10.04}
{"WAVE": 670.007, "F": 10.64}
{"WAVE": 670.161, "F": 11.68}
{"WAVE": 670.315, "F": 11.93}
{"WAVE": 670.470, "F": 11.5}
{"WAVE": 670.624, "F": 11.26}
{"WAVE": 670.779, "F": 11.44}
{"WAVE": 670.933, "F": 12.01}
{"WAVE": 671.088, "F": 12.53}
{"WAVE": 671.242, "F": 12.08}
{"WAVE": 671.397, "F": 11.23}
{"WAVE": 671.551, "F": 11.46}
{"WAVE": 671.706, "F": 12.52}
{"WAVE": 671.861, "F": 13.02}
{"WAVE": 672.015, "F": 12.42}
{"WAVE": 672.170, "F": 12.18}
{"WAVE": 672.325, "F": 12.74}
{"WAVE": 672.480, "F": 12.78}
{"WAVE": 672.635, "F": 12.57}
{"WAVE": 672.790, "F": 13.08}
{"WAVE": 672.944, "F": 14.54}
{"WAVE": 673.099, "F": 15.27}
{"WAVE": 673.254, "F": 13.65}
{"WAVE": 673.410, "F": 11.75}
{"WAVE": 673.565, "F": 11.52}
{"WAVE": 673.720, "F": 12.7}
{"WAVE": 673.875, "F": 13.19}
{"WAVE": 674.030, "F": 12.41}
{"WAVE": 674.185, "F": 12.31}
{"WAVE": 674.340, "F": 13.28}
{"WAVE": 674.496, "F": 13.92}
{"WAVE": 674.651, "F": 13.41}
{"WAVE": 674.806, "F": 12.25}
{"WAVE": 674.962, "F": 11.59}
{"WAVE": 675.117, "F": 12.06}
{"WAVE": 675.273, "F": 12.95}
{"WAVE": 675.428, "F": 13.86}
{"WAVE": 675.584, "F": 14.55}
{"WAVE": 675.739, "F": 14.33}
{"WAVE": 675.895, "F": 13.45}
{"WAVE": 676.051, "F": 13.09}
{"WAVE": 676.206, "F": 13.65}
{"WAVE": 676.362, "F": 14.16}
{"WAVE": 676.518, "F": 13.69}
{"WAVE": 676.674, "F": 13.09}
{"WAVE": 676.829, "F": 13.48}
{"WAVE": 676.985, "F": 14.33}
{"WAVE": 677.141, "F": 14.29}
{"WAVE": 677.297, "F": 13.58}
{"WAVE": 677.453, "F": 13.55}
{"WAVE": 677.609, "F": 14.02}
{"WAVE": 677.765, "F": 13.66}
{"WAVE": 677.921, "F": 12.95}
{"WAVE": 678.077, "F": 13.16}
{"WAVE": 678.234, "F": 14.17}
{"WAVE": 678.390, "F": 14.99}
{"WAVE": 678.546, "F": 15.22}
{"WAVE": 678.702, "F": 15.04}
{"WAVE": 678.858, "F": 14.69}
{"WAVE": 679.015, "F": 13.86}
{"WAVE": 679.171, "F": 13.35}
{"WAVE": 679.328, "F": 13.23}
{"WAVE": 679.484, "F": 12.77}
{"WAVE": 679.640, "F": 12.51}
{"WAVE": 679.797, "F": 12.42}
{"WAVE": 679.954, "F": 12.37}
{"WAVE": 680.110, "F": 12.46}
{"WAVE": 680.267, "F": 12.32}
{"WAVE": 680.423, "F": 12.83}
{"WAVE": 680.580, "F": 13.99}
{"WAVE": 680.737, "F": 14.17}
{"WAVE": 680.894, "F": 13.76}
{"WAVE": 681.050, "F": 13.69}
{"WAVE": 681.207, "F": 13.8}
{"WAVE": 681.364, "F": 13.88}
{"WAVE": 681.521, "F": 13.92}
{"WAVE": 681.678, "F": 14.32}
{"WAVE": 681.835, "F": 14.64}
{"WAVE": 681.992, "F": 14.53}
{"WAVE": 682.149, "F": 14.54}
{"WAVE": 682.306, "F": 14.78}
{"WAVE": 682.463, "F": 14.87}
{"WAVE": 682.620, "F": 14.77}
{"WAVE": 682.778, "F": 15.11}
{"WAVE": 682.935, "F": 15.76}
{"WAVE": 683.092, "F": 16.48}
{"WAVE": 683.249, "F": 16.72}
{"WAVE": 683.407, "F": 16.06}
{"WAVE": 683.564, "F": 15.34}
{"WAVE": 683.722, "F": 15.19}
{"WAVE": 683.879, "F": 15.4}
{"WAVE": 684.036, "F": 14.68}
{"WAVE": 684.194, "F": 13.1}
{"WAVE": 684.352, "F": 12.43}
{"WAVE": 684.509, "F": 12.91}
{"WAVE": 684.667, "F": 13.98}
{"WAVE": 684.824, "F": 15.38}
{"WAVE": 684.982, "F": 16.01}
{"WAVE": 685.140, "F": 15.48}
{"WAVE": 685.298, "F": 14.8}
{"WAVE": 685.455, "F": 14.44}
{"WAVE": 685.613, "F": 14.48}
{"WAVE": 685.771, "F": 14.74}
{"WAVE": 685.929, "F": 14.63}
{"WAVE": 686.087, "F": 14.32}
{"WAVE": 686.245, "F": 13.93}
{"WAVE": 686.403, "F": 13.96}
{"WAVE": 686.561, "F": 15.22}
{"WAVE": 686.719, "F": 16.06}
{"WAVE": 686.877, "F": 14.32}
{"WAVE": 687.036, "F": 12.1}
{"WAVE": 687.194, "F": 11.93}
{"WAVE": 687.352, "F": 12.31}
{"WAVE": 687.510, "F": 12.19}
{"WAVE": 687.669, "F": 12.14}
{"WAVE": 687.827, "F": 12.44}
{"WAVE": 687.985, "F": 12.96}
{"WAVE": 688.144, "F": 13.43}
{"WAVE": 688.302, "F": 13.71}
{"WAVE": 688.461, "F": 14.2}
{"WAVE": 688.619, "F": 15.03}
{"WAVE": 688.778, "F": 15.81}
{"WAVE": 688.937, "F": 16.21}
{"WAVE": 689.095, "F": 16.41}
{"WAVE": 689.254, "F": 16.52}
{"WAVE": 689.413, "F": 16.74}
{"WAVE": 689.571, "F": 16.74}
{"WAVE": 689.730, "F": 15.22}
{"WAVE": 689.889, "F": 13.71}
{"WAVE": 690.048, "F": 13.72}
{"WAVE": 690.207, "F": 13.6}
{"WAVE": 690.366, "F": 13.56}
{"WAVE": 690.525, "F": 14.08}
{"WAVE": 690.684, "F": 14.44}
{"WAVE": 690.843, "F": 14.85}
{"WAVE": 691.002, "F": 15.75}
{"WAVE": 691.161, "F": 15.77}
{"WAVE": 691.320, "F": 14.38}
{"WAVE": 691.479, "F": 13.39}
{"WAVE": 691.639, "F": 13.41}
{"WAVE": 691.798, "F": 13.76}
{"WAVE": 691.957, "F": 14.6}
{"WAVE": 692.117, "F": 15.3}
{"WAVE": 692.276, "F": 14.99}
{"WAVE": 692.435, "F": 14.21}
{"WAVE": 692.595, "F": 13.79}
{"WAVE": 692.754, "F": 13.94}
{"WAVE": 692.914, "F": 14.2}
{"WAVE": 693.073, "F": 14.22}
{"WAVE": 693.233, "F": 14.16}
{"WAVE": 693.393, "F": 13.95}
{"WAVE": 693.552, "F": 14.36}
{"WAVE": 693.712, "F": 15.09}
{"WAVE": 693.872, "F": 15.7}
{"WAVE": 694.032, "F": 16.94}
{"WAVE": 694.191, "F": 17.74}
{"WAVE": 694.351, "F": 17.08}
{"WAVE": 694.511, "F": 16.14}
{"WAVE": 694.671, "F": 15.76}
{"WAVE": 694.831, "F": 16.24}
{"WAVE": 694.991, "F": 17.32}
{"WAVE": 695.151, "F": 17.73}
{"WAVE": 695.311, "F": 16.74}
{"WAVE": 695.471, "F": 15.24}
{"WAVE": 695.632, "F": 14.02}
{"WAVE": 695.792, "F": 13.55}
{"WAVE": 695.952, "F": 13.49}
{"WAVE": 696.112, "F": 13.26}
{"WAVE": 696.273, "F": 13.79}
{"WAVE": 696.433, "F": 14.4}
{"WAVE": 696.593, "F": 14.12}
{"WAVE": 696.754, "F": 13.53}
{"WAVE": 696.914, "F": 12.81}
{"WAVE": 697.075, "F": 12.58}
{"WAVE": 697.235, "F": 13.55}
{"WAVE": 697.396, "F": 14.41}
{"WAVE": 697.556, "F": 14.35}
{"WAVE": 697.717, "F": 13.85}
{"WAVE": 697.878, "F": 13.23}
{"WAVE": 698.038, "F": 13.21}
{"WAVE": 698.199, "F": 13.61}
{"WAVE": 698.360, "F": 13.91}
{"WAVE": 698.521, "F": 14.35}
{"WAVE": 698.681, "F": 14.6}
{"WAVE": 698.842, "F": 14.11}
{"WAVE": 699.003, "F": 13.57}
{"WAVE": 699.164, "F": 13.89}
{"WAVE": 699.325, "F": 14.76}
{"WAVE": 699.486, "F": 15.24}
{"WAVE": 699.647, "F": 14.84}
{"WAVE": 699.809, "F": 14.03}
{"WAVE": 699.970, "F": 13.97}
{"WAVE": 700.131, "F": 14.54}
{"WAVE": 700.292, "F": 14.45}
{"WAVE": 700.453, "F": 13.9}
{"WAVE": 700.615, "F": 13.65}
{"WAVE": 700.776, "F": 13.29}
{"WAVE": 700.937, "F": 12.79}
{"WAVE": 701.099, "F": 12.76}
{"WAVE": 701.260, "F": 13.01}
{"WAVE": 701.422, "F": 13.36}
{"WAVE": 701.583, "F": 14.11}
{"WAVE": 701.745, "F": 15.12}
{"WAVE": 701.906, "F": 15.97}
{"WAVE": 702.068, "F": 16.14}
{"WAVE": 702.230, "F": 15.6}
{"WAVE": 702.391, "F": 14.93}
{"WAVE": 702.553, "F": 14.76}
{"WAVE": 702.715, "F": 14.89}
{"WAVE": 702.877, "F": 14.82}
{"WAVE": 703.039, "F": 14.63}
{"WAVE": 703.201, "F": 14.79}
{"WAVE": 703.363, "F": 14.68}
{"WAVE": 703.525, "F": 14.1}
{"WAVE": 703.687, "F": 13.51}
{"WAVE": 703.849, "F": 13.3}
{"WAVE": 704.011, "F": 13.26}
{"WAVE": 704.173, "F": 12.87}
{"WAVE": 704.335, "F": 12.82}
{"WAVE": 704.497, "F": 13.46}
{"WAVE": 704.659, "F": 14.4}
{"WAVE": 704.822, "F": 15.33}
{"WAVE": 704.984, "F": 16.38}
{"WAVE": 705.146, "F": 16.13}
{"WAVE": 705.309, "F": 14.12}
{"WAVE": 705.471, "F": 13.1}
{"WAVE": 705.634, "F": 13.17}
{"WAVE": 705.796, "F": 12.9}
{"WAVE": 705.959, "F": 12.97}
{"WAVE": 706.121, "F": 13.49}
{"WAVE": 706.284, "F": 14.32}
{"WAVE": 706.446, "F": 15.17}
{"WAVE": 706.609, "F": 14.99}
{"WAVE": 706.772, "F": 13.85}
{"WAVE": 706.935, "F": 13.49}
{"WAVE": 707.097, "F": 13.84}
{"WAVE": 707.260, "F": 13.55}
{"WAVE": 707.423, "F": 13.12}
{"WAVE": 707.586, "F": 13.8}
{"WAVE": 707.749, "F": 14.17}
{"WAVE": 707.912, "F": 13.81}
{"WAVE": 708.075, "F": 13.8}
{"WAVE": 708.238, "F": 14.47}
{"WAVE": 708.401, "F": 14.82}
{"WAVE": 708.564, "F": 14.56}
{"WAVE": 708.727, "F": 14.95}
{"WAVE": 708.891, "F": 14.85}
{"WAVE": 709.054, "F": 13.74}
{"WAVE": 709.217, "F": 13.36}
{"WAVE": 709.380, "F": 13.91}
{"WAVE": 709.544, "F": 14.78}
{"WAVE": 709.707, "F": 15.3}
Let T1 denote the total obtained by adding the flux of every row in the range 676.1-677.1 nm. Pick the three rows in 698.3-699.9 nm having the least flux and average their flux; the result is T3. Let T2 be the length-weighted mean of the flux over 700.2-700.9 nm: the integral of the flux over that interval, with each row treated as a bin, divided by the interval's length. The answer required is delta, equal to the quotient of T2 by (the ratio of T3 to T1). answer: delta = 82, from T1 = 82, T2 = 13.78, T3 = 13.8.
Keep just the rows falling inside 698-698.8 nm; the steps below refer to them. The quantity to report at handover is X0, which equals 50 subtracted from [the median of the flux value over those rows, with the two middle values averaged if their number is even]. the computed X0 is -36.1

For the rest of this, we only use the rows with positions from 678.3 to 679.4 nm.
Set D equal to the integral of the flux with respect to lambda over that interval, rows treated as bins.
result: 15.78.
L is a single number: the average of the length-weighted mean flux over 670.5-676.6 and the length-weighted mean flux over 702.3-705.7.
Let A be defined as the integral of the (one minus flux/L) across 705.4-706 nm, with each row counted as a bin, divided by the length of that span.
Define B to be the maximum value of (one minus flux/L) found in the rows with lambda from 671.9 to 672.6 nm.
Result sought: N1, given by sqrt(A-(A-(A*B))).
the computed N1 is 0.062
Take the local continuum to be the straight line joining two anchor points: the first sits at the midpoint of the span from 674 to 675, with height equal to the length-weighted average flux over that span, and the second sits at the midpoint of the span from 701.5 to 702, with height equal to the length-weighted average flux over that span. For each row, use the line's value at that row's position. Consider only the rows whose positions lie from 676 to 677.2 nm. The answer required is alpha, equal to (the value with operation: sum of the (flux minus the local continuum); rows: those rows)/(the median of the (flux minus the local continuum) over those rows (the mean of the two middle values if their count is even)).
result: 8.4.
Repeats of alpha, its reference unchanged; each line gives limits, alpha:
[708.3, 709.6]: 10.2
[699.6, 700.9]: 7.5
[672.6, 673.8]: 18.2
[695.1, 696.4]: -1.6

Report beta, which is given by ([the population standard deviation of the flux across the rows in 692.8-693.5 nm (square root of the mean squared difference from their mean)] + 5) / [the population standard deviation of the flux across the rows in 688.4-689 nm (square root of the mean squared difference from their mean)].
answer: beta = 6.6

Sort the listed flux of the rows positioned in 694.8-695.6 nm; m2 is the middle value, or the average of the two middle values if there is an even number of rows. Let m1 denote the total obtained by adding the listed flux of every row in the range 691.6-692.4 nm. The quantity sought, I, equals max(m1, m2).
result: 72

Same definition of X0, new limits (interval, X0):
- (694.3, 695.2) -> -33.3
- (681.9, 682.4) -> -35.5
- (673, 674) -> -37.1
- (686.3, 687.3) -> -35.9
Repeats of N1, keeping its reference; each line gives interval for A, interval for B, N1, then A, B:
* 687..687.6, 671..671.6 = 0.134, 0.10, 0.17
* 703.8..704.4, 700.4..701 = 0.045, 0.04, 0.06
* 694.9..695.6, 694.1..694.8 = 0.190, -0.22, -0.16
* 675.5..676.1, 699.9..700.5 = 0.025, -0.03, -0.03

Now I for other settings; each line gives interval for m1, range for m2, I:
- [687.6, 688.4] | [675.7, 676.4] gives 65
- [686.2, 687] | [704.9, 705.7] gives 73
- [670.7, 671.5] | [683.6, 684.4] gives 59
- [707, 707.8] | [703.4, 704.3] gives 68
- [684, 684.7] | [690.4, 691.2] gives 67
